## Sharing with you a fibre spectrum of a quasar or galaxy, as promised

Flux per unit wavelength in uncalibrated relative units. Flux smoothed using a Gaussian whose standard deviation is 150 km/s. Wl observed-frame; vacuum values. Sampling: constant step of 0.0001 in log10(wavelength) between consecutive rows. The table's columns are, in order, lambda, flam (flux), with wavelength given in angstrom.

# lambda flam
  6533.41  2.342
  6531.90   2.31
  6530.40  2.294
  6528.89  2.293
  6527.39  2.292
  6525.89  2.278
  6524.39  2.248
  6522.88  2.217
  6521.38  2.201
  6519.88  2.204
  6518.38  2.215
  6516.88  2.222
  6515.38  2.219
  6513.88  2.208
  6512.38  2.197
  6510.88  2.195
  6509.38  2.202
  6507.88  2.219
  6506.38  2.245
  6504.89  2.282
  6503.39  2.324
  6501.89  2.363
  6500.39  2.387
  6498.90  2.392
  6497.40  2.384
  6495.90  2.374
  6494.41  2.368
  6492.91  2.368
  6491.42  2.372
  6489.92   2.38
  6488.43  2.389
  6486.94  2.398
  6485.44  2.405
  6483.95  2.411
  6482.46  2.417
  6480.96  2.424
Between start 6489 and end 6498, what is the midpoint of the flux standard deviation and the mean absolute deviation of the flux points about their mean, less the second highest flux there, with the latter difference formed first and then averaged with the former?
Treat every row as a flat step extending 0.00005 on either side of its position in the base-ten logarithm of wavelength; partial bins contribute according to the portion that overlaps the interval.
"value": -1.18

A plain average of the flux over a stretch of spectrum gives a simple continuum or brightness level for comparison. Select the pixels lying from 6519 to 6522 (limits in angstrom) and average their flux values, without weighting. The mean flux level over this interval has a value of 2.20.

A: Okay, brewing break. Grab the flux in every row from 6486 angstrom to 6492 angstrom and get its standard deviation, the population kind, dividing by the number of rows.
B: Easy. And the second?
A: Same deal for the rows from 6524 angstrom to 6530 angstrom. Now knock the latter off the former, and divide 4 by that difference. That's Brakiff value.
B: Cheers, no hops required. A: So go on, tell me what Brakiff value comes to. -474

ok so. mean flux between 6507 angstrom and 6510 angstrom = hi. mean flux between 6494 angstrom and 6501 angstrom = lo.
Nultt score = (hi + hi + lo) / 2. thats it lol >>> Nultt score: 3.40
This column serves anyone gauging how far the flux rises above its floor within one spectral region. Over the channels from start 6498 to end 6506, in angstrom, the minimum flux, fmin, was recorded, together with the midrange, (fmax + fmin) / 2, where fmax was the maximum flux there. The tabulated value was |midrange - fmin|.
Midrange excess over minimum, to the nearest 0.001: 0.055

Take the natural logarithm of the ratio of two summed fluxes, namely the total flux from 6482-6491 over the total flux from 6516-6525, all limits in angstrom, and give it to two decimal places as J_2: 0.08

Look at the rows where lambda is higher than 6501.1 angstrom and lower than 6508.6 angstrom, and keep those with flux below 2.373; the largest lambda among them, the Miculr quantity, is 6507.88 angstrom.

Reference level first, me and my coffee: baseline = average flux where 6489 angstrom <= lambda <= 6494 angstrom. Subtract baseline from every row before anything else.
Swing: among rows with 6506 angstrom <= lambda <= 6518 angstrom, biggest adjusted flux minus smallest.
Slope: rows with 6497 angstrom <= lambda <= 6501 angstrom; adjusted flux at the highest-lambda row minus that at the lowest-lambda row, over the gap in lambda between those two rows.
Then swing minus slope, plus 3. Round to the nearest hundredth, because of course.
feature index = 3.05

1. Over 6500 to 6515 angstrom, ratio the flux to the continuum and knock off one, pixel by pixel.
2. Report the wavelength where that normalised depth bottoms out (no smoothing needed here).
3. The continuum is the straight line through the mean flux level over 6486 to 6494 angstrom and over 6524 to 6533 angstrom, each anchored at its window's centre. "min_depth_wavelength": 6510.88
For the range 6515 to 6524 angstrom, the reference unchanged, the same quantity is 6519.88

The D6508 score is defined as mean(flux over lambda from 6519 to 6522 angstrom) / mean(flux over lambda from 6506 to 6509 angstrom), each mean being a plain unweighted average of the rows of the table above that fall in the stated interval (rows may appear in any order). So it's 0.99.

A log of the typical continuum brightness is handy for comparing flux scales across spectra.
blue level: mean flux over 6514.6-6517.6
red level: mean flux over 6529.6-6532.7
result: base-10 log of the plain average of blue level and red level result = 0.354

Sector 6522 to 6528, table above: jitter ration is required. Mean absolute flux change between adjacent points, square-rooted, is 0.16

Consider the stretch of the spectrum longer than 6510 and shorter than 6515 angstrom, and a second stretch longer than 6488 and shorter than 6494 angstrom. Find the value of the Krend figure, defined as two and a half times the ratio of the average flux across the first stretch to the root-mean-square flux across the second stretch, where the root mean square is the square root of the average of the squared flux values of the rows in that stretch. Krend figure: 2.31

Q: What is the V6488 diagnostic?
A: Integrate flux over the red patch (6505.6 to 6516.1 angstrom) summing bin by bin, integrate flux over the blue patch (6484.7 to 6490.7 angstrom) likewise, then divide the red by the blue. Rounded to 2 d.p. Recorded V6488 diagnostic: 1.62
